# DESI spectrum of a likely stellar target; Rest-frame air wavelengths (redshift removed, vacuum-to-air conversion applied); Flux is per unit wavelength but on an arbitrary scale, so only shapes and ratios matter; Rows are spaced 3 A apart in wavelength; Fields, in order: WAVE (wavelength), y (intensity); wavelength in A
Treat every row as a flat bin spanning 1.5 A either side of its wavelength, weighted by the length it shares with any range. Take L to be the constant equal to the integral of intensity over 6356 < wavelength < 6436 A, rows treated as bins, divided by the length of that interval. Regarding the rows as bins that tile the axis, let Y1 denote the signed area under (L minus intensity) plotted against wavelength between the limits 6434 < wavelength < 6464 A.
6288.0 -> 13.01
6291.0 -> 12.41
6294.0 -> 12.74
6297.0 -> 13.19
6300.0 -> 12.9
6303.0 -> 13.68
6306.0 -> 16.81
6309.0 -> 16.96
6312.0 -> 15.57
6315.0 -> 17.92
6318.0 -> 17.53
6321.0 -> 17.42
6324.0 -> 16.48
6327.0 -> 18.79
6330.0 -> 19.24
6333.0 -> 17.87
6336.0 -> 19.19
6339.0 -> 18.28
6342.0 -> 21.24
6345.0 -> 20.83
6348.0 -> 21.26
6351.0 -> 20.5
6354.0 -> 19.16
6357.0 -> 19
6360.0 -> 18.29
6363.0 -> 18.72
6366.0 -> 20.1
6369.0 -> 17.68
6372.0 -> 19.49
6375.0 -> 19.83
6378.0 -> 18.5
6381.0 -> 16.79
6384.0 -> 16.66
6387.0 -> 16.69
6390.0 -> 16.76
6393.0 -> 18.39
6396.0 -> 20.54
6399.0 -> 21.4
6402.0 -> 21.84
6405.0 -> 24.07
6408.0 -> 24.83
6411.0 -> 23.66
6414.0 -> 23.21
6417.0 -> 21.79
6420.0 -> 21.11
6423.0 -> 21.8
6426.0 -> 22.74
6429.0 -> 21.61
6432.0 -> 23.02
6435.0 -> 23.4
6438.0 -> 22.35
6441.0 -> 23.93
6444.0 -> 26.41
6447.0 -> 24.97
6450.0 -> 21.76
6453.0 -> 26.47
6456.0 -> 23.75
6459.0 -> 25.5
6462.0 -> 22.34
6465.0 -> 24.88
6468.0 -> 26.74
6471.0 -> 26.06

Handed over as -110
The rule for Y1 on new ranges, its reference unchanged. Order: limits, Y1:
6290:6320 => 161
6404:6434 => -70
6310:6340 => 79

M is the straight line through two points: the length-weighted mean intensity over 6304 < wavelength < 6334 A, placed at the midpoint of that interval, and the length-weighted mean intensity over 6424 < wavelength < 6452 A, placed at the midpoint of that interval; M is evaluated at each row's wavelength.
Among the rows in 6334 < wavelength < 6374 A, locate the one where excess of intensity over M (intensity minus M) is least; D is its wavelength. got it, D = 6369.0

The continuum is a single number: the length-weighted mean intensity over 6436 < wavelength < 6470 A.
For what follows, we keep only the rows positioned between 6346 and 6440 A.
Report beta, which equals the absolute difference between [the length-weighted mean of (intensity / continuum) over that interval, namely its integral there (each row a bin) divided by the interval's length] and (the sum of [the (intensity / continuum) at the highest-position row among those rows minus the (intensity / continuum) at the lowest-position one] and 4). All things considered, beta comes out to 3.21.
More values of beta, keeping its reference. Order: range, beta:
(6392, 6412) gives 3.31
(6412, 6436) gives 3.09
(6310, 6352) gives 3.44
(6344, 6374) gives 3.15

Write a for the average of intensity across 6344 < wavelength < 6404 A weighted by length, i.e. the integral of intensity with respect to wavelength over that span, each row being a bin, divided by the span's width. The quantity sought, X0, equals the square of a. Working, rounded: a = 19.1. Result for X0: 367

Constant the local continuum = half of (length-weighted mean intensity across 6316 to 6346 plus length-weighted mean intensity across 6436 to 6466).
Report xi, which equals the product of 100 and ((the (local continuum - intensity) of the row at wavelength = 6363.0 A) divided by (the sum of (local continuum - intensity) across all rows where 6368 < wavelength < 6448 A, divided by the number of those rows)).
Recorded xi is 1460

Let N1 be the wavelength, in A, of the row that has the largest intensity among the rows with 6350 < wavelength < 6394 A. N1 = 6351.0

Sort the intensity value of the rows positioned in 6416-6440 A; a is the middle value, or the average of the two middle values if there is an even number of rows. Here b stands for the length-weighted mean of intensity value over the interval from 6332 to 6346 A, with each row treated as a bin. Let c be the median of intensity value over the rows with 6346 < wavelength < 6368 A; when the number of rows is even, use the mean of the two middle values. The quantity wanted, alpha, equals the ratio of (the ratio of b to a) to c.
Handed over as 0.046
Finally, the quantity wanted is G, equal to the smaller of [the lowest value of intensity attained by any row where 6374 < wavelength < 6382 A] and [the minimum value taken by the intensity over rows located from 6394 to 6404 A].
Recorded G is 16.8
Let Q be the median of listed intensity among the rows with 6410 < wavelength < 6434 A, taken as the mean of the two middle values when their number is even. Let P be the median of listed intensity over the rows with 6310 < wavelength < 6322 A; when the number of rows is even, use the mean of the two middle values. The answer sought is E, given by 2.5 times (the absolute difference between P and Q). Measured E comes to 12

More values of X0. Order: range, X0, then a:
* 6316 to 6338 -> 327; 18.1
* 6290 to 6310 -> 198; 14.1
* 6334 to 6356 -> 400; 20.0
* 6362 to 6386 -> 340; 18.4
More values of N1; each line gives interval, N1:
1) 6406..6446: 6444.0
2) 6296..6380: 6348.0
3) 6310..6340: 6330.0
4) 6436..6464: 6453.0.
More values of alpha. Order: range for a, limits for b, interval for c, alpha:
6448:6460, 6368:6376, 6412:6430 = 0.035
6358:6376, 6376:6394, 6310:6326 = 0.052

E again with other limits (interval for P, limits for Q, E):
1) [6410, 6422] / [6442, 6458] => 6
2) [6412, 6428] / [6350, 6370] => 7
